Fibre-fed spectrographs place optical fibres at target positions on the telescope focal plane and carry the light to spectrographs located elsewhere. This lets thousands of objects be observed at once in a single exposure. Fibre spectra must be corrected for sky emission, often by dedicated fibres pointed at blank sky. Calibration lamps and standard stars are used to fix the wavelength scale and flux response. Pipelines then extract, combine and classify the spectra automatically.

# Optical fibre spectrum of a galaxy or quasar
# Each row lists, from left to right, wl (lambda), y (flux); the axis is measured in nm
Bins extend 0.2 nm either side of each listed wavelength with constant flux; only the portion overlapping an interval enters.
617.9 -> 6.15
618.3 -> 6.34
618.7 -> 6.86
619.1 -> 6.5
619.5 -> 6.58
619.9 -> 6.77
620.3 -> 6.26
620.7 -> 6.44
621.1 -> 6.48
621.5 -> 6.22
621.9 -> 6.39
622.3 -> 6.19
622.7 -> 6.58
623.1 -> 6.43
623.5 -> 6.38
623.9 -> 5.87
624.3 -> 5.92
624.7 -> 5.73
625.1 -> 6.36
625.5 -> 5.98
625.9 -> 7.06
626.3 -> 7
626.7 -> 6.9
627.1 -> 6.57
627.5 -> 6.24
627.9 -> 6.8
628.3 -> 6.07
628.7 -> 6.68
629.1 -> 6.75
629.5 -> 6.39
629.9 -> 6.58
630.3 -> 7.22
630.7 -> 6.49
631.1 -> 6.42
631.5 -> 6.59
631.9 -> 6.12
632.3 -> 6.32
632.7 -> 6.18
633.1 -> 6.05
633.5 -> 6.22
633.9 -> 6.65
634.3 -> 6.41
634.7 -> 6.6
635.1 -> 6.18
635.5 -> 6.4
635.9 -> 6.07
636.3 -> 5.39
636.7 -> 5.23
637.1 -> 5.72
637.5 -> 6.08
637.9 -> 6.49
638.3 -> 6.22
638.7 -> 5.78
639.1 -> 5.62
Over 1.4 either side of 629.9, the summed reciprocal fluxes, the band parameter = 1.05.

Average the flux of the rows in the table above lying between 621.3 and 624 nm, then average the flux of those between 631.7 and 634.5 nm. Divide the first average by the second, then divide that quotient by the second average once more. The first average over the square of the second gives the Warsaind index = 0.160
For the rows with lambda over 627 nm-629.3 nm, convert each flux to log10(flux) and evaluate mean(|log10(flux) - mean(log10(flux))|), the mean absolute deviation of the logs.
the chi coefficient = 0.016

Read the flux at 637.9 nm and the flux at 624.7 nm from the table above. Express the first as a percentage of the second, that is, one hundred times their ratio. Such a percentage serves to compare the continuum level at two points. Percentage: 113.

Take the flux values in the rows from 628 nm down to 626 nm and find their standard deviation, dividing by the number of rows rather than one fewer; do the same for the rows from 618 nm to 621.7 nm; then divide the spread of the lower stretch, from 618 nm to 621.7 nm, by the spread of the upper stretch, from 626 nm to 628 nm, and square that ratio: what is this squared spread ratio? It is 0.6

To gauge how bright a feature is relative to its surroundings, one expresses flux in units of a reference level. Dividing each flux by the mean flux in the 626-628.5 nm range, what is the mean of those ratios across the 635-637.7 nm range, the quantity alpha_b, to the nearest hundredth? 0.89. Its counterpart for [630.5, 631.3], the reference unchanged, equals 0.98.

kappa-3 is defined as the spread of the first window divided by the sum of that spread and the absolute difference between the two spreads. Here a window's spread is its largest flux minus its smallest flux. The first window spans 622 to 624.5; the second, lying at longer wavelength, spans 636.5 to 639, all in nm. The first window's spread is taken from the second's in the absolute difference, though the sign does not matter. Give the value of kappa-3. 0.56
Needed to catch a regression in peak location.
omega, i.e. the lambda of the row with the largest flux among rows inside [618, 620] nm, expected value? 618.7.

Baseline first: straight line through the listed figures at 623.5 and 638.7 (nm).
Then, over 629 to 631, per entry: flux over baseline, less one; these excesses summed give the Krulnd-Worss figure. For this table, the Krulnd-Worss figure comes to 0.456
